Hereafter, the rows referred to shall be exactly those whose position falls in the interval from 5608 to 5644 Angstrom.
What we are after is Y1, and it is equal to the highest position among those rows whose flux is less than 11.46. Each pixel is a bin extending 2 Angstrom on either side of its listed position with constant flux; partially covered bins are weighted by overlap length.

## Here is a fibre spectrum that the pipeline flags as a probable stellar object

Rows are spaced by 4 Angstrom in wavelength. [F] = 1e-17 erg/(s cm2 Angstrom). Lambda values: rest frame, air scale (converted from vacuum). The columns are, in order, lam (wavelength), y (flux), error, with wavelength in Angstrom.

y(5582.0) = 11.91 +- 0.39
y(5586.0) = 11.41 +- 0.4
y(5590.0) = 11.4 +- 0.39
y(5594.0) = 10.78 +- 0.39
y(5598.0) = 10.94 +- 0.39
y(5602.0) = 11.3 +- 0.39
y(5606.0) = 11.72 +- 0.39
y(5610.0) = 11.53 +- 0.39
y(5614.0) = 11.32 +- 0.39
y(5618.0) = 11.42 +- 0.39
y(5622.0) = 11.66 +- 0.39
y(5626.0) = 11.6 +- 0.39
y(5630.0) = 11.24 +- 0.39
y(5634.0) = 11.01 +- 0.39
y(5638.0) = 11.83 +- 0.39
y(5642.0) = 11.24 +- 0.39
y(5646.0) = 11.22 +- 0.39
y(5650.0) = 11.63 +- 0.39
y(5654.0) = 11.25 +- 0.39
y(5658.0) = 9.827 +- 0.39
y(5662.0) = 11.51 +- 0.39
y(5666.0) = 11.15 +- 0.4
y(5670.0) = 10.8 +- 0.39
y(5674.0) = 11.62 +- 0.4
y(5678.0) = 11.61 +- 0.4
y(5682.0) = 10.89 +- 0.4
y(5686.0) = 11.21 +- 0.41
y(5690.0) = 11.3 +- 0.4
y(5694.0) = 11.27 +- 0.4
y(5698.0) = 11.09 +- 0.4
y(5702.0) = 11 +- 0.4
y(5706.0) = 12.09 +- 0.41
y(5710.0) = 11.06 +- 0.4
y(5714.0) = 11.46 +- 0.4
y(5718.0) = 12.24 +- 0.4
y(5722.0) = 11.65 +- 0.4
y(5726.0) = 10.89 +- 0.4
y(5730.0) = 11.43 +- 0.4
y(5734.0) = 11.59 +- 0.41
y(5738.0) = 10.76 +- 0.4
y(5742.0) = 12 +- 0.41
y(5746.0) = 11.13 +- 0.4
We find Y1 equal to 5642.0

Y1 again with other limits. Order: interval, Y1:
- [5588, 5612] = 5602.0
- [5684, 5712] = 5710.0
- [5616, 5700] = 5698.0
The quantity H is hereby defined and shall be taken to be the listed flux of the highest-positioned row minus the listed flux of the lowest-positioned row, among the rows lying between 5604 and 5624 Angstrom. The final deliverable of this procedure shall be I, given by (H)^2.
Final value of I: 0.00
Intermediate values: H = -0.1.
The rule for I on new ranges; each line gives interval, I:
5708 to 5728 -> 0.03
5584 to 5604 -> 0.01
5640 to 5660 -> 2.00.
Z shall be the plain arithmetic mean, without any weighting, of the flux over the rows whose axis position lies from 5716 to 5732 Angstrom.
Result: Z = 11.6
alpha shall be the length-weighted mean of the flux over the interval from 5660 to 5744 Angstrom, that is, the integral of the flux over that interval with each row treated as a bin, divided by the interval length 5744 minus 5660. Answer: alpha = 11.36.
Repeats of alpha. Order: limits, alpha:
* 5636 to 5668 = 11.21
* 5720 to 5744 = 11.39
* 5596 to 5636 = 11.37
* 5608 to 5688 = 11.28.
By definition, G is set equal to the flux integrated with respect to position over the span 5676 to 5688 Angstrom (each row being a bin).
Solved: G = 134.8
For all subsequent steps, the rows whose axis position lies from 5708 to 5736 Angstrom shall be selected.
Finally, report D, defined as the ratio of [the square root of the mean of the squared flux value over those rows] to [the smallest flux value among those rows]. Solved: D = 1.05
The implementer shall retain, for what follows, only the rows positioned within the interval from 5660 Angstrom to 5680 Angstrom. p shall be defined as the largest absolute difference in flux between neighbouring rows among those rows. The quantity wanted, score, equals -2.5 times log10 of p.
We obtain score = 0.22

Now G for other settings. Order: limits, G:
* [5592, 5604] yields 132.1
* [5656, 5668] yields 129.9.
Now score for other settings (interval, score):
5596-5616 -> 0.94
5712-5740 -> 0.20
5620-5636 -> 1.11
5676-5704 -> 0.36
